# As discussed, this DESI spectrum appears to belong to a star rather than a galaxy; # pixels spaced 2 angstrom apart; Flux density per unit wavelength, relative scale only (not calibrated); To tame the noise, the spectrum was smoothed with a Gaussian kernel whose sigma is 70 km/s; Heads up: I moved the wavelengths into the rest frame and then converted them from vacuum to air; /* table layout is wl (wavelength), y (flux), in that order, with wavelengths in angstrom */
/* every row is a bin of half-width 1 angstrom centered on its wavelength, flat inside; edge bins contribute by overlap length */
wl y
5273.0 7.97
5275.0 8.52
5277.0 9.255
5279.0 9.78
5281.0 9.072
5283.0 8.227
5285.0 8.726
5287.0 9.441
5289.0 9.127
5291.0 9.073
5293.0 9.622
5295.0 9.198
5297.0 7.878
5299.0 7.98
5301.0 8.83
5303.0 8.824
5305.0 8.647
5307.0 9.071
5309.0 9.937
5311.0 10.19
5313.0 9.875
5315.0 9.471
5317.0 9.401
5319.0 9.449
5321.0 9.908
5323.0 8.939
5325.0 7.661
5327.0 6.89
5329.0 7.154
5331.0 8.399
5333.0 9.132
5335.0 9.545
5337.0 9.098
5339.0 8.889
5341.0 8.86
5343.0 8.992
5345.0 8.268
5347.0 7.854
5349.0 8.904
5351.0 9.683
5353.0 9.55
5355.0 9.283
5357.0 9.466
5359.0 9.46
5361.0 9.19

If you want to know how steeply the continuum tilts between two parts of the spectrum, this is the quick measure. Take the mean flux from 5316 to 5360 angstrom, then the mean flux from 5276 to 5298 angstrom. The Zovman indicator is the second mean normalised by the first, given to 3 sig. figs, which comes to 1.02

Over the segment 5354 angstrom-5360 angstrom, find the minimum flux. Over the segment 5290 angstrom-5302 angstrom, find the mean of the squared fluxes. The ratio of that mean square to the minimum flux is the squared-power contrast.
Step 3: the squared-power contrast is 8.3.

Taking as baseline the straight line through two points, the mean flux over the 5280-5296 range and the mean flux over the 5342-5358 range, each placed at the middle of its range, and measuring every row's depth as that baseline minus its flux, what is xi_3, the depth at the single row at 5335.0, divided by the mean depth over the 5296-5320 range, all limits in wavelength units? 6.0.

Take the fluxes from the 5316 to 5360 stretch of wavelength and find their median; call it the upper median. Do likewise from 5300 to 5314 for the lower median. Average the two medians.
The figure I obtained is 9.06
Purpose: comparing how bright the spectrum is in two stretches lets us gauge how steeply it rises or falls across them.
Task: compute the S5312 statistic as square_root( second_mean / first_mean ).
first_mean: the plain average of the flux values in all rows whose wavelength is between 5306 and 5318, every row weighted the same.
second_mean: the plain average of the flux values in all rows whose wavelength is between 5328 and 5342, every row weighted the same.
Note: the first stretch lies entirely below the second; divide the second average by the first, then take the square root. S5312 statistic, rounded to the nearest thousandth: 0.951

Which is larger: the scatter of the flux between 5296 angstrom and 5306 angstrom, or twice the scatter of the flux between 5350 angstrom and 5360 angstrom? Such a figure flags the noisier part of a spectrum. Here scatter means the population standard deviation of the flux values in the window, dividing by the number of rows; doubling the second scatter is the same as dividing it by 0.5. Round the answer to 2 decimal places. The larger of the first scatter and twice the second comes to 0.42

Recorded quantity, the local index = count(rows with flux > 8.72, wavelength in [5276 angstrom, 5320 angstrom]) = 18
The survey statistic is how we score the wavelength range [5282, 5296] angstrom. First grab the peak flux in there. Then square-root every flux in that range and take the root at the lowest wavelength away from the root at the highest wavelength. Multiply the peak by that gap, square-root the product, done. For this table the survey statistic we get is 1.3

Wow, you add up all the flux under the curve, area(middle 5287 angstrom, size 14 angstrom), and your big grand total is 127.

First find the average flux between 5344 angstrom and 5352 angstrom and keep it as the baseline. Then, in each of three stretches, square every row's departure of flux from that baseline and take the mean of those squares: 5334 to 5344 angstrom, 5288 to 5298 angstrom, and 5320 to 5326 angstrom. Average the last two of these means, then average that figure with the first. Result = 0.44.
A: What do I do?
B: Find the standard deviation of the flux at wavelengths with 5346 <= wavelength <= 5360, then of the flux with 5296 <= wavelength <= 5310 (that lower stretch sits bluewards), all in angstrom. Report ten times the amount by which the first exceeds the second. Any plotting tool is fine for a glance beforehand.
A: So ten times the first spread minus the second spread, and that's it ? -0.6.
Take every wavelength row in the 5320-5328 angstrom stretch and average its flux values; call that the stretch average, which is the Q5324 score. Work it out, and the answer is 8.3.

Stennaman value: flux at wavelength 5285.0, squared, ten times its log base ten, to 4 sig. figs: 18.82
